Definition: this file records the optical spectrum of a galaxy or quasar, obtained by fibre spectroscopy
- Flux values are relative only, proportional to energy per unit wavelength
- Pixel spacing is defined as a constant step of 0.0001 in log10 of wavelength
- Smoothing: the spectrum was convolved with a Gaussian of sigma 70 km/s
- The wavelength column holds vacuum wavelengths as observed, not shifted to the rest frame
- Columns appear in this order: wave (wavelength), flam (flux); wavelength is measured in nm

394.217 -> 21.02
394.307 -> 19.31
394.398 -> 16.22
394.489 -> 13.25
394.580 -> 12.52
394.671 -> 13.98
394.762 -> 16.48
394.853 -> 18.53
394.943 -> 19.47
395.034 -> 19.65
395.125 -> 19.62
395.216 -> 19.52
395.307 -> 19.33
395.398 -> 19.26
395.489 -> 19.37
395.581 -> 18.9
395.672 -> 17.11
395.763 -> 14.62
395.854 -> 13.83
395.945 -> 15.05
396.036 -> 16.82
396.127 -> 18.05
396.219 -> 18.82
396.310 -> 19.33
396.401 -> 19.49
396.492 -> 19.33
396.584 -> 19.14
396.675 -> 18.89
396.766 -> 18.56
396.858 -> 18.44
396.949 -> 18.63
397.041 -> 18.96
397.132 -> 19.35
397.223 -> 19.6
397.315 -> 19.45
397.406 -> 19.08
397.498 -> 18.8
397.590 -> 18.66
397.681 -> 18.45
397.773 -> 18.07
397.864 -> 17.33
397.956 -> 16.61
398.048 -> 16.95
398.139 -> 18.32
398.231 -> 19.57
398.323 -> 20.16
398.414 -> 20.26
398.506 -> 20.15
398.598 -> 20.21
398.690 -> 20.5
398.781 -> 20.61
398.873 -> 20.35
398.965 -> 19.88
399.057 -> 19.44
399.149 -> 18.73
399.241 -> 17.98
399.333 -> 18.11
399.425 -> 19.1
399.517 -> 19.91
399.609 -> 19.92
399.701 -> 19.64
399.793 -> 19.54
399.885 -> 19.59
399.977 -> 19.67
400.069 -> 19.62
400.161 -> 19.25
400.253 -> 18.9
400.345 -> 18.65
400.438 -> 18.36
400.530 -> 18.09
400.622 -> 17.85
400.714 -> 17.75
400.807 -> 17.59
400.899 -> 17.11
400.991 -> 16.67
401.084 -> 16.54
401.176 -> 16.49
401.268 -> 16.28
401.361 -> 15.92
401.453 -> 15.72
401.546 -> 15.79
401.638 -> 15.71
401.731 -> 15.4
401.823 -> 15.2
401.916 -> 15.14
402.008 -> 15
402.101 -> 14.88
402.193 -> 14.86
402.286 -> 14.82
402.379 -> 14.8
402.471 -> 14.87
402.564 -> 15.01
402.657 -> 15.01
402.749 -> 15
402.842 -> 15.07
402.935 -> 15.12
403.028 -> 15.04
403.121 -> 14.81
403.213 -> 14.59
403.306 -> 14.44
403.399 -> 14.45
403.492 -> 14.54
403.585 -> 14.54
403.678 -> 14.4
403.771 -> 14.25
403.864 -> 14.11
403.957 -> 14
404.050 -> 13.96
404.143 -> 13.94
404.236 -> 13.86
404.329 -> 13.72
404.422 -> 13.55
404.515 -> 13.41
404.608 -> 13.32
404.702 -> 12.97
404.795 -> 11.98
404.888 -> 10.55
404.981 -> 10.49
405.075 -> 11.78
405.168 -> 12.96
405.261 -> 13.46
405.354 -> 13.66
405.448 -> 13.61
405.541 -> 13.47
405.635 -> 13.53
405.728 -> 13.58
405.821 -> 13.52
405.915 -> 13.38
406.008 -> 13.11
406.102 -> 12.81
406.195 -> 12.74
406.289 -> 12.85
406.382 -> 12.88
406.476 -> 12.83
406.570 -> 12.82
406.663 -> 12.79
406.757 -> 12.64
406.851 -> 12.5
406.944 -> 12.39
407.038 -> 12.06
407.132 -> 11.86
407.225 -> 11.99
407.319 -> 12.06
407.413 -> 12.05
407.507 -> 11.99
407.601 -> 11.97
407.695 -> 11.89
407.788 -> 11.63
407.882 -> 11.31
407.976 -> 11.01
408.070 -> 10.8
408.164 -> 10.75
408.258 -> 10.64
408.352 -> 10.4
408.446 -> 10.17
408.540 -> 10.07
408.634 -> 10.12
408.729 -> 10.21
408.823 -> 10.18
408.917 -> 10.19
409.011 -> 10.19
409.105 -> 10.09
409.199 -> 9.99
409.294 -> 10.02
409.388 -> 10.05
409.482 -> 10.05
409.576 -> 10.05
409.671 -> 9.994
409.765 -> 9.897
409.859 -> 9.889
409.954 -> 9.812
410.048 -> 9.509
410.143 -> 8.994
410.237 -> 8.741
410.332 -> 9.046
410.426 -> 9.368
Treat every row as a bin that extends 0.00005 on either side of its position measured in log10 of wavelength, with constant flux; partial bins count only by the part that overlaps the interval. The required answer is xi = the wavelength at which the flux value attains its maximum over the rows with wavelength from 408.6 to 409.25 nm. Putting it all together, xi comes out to 408.729 nm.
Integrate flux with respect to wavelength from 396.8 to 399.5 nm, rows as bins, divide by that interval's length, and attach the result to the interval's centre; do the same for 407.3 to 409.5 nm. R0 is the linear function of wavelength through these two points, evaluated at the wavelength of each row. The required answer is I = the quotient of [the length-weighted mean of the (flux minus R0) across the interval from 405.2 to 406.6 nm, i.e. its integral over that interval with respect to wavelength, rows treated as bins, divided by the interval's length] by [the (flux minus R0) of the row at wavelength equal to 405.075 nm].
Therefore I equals -0.3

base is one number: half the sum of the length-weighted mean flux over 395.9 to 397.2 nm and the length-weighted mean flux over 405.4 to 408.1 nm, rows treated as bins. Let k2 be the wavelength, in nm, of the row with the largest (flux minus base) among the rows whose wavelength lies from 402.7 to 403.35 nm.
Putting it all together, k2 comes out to 402.935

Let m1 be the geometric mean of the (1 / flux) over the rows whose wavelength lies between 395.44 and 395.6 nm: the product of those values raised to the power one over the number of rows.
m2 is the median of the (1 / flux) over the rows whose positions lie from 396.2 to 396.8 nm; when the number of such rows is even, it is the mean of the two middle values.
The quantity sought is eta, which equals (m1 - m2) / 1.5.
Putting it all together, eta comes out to 0.000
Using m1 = 0.052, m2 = 0.05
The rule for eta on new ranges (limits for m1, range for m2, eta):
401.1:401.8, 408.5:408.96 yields -0.024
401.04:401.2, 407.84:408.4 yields -0.022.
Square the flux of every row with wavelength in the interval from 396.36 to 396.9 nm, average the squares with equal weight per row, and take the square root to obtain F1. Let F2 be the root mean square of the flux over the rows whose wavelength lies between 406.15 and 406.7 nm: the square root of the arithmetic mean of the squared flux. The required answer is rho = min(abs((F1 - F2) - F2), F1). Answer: 6.7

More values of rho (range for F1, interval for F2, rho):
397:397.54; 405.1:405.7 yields 7.7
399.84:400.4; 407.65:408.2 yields 3.2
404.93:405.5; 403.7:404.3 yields 12.7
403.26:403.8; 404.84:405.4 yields 10.0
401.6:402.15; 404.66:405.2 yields 8.4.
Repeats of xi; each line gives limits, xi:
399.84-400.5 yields 399.977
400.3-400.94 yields 400.345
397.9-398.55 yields 398.414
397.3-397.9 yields 397.315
